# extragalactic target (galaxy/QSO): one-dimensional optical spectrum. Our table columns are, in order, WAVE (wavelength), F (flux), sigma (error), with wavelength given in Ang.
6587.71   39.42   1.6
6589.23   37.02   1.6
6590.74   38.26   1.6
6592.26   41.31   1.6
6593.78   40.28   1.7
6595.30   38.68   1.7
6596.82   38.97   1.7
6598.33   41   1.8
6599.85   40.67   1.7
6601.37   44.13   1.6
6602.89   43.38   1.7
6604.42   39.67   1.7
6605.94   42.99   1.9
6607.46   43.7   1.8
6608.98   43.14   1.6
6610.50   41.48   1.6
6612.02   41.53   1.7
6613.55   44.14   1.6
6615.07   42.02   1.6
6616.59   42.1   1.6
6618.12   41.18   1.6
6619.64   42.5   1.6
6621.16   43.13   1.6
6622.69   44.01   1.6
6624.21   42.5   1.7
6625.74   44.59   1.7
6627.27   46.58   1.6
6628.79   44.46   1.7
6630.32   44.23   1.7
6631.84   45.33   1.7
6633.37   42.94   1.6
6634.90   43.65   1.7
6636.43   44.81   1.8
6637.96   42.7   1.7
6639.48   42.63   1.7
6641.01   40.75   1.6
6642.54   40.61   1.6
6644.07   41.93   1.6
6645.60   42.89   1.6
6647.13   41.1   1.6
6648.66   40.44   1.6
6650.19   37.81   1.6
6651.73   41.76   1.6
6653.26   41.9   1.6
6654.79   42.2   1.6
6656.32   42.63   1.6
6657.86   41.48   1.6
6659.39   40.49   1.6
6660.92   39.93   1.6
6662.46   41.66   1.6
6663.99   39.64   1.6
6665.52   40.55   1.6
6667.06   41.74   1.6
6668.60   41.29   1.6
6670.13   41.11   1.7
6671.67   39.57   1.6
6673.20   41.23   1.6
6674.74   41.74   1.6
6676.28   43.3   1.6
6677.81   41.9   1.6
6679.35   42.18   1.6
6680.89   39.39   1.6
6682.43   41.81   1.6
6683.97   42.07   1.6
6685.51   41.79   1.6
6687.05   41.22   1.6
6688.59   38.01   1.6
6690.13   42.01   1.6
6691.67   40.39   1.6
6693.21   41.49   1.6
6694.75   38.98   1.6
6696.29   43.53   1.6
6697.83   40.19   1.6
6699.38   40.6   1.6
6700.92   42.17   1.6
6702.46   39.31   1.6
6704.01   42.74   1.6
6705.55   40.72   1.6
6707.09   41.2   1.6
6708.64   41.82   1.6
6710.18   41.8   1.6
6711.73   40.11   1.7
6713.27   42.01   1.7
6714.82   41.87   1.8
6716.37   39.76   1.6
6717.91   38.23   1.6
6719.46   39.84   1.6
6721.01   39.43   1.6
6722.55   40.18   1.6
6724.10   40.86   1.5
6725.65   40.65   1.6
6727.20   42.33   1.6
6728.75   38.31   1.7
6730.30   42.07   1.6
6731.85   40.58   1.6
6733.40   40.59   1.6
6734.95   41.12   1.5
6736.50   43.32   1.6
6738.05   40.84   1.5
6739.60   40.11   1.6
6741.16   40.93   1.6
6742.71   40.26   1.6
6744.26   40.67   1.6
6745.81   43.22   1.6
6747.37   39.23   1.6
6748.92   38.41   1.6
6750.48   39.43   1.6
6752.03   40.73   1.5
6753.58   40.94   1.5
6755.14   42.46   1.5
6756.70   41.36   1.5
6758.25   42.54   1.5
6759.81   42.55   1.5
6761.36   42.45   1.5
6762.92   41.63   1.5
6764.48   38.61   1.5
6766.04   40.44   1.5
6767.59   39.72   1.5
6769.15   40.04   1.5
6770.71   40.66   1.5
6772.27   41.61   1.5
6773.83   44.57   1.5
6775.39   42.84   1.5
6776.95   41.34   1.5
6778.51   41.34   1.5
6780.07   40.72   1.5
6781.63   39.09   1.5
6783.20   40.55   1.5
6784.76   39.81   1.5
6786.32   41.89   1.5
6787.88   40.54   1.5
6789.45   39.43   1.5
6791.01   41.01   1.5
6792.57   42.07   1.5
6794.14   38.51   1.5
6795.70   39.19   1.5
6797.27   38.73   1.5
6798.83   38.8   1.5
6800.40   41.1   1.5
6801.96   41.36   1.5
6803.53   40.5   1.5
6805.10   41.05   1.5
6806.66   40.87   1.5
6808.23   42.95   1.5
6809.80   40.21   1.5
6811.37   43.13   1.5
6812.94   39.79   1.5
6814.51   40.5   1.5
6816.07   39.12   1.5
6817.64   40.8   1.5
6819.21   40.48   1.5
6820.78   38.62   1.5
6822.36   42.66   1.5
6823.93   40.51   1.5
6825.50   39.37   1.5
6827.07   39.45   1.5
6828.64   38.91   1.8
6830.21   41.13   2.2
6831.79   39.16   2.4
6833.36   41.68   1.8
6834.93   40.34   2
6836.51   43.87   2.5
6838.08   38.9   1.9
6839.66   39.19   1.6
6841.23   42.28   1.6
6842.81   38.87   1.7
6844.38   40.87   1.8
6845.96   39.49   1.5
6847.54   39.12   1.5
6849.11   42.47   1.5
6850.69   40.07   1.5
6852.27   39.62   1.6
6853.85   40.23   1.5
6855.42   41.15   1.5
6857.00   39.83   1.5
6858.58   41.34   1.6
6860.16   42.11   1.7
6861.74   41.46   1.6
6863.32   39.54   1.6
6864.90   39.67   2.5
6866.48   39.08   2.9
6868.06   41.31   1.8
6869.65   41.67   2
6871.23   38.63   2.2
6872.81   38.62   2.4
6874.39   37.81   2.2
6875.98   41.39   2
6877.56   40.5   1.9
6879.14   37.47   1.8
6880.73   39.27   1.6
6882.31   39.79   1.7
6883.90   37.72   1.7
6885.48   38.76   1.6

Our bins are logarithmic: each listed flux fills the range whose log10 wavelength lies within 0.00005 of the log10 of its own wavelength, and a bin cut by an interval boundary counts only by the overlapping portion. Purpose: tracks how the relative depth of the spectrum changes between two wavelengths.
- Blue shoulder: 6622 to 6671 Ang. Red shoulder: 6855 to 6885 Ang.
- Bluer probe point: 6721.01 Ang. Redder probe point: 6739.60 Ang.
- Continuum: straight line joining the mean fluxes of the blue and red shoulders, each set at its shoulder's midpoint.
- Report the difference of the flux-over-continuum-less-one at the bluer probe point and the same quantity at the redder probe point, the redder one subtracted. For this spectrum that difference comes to -0.021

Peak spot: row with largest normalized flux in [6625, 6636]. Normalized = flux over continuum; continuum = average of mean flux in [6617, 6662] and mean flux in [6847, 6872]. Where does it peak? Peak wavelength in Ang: 6627.27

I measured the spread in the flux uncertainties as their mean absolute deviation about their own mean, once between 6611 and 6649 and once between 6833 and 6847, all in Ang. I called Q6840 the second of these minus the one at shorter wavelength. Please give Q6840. 0.15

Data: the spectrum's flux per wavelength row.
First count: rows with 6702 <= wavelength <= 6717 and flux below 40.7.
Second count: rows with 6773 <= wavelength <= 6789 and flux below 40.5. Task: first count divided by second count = 1.5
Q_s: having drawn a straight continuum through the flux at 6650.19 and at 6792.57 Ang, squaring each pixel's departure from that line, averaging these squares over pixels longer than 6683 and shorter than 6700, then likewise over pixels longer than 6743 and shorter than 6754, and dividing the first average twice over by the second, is 1.1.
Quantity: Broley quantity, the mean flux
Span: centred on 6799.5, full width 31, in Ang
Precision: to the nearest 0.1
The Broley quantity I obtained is 40.6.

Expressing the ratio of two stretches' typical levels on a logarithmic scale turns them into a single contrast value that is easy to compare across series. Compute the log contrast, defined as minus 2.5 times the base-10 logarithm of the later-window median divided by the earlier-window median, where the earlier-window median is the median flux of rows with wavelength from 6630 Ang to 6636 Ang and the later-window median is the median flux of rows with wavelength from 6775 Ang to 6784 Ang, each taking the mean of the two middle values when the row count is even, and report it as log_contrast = 0.074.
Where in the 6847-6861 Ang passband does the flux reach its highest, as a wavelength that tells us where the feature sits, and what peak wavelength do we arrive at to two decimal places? 6849.11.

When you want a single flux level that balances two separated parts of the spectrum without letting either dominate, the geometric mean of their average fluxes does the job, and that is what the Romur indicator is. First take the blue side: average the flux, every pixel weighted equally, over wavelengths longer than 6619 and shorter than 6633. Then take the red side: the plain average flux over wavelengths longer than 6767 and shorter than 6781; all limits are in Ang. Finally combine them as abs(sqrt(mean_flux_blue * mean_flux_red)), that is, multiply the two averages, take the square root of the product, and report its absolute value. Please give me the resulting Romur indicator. 42.8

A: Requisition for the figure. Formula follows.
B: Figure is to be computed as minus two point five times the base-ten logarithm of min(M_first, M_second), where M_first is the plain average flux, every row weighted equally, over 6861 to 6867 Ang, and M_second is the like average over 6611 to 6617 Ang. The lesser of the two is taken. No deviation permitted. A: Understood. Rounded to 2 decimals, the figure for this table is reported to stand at -4.00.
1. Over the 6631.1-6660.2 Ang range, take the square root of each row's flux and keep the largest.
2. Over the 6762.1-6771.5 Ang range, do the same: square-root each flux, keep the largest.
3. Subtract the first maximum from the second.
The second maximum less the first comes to -0.28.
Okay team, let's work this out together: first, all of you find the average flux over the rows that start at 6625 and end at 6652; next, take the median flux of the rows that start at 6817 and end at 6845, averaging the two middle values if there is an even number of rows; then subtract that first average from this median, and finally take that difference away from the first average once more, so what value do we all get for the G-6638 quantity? 45.1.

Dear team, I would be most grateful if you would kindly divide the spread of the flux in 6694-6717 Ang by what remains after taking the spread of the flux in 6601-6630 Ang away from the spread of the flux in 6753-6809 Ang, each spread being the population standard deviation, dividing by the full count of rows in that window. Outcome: -10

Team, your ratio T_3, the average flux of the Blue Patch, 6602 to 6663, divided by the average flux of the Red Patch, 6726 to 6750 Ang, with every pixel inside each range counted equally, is 1.04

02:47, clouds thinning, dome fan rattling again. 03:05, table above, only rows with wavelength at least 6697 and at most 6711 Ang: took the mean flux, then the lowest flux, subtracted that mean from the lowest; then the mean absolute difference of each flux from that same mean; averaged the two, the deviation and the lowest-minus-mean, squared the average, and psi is 0.25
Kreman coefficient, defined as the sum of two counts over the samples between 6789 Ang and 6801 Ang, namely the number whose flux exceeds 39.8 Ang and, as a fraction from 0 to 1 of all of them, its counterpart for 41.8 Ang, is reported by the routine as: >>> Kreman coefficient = 3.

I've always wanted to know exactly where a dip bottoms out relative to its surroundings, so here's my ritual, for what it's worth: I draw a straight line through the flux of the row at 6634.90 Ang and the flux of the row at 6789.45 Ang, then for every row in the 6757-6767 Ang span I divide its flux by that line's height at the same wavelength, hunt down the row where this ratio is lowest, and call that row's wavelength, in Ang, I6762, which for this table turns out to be 6764.48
